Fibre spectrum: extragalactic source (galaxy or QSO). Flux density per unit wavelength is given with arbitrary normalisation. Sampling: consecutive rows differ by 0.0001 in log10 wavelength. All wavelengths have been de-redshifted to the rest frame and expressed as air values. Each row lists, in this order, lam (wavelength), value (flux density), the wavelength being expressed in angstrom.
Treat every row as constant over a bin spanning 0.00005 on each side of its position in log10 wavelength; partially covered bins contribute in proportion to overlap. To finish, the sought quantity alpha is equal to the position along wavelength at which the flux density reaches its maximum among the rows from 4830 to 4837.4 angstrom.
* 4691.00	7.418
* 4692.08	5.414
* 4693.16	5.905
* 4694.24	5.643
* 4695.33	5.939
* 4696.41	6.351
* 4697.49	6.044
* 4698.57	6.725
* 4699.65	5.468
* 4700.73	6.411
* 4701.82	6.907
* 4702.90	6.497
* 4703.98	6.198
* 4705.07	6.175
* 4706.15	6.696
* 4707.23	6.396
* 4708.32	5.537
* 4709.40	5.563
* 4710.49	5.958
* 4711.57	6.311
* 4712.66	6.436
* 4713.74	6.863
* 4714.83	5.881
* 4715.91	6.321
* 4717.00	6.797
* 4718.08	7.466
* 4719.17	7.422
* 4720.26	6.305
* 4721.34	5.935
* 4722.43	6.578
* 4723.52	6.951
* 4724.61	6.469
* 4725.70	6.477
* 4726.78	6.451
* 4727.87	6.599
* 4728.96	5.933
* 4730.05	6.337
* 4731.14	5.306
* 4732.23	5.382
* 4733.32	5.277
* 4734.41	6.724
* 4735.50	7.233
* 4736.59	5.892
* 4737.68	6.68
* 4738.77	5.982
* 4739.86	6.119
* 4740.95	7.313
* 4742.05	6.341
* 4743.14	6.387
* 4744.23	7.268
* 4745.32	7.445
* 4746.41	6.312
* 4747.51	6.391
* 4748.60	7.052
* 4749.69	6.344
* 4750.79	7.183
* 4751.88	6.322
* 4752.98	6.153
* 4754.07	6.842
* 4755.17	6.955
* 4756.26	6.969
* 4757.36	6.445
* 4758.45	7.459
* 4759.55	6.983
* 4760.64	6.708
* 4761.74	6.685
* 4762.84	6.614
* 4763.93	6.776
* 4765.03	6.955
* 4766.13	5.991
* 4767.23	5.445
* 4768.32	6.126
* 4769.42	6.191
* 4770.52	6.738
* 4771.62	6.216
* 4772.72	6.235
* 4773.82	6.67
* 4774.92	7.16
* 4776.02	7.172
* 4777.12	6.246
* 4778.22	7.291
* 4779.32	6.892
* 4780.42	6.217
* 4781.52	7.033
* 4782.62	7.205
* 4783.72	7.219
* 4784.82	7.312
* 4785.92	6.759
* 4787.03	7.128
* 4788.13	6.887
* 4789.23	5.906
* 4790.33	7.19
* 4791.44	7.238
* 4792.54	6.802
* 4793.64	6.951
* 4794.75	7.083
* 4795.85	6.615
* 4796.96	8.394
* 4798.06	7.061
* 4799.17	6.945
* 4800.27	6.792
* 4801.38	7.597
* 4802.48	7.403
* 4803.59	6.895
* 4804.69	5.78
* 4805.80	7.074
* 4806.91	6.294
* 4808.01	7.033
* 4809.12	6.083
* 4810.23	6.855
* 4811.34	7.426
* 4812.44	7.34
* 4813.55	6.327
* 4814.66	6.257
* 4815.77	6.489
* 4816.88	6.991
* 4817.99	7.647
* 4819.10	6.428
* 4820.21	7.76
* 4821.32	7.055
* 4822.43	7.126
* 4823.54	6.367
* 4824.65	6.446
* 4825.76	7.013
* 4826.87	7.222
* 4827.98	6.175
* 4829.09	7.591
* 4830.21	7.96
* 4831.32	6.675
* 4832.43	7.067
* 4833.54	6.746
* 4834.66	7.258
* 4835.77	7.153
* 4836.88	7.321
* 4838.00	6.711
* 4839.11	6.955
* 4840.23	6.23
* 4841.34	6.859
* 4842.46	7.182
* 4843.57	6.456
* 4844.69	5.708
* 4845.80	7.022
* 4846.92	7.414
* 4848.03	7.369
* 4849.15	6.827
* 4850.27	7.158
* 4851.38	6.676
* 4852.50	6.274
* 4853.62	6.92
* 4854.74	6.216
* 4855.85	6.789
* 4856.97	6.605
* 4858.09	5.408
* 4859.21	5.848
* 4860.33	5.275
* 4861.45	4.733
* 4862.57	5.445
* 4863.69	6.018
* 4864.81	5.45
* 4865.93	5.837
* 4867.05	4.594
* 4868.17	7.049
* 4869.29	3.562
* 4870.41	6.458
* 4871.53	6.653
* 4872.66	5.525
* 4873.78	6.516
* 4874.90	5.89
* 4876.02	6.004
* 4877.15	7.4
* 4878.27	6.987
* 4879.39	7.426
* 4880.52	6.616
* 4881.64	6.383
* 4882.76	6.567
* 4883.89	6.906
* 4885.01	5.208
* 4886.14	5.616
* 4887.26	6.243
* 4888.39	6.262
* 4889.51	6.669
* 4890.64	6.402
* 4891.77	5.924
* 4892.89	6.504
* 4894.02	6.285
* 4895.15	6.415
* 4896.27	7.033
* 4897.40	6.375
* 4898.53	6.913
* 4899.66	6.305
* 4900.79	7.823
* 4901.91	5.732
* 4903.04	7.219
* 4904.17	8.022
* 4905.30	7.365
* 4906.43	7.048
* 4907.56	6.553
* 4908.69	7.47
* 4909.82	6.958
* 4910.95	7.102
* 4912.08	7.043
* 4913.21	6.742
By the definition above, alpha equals 4830.21 angstrom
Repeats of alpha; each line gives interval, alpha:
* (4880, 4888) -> 4883.89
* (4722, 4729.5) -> 4723.52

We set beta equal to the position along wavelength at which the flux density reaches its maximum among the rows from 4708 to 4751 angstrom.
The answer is 4718.08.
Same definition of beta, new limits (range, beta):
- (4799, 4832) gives 4830.21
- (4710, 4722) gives 4718.08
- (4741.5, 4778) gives 4758.45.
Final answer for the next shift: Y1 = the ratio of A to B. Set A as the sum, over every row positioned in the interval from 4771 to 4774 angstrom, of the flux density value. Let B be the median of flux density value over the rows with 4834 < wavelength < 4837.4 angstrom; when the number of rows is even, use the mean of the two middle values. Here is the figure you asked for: 2.6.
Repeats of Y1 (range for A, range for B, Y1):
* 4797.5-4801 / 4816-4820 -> 3.0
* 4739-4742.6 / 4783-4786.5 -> 2.7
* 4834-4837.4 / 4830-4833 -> 3.1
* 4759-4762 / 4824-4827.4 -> 2.9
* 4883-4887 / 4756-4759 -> 2.5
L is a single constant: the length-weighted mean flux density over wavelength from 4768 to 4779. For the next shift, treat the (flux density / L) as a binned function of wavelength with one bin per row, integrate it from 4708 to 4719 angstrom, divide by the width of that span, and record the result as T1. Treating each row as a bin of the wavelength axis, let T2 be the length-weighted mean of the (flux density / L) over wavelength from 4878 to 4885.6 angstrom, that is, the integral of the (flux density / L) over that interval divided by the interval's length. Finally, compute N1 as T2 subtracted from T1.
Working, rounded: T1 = 0.96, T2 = 0.99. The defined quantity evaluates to -0.03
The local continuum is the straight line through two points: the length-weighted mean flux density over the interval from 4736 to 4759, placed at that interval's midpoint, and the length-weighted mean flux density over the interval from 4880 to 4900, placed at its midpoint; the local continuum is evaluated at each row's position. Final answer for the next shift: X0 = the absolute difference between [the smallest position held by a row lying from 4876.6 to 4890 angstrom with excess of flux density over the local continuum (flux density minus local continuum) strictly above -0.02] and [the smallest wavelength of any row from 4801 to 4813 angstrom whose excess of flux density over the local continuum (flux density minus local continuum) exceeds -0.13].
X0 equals 75.8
